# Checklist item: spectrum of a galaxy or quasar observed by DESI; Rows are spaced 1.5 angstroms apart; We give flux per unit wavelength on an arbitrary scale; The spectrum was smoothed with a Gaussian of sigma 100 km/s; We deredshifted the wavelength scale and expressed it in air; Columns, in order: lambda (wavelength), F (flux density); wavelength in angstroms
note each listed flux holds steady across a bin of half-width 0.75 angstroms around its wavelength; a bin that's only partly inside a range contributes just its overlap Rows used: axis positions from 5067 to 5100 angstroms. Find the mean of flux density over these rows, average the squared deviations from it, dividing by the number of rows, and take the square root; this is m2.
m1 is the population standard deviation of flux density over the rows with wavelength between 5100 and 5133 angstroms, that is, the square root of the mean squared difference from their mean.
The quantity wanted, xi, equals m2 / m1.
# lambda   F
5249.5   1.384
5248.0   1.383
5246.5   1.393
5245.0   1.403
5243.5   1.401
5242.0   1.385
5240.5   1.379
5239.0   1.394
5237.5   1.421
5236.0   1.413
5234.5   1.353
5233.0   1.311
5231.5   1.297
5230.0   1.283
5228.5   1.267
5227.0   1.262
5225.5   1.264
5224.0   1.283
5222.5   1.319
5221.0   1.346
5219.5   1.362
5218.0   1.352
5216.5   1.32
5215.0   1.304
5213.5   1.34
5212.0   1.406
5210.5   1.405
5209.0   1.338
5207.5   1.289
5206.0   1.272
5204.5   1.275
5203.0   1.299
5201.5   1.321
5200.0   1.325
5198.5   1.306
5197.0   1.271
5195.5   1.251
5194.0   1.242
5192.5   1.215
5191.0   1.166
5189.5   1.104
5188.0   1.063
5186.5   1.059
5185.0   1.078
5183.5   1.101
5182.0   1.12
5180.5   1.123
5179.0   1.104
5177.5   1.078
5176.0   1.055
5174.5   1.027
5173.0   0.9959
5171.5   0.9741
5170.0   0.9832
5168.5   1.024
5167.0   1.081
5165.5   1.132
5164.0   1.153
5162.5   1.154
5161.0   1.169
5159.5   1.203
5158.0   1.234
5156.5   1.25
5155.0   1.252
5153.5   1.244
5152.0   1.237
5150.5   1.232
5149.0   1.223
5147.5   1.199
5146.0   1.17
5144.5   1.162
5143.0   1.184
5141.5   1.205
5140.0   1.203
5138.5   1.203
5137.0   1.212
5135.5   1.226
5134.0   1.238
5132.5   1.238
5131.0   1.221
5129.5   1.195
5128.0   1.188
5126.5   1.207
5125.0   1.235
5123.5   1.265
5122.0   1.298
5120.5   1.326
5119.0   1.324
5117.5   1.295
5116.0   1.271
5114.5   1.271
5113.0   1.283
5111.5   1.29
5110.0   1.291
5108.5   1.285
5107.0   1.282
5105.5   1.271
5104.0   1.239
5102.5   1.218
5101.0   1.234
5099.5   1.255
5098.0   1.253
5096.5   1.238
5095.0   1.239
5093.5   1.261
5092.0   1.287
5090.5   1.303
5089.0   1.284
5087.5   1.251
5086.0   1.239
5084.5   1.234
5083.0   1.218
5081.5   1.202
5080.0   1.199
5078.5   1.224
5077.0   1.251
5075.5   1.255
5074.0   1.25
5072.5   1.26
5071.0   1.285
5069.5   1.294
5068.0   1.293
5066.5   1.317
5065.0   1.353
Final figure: 0.7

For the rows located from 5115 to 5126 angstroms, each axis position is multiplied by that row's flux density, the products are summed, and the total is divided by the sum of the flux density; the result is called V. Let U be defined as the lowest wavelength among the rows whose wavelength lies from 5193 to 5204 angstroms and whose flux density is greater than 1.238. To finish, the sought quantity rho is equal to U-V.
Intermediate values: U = 5194.0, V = 5120.5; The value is 73.5 angstroms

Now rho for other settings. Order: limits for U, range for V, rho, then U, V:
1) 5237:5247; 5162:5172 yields 70.7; 5237.5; 5166.8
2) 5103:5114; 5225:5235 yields -126.1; 5104.0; 5230.1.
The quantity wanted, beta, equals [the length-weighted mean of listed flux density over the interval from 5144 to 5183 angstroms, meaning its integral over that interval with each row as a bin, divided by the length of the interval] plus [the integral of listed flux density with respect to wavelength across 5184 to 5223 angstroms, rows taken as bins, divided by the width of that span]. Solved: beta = 2.41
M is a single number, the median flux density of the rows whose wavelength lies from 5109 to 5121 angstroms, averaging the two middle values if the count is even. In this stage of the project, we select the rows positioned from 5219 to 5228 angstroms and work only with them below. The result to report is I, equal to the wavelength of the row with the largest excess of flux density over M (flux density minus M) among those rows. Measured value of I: 5219.5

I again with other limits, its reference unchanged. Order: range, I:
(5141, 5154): 5153.5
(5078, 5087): 5086.0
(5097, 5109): 5108.5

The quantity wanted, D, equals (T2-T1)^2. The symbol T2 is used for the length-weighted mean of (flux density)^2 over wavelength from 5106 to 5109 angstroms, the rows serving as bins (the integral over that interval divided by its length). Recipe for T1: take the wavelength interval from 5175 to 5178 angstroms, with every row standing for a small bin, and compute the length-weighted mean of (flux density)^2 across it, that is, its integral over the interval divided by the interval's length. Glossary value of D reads 0.27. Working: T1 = 1.1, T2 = 1.64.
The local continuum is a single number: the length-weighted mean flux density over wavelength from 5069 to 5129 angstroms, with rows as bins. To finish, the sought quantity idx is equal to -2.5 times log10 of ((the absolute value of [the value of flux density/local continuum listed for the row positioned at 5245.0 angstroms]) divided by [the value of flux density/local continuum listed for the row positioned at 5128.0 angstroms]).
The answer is -0.18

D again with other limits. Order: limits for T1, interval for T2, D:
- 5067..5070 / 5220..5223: 0.01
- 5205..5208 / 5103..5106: 0.01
